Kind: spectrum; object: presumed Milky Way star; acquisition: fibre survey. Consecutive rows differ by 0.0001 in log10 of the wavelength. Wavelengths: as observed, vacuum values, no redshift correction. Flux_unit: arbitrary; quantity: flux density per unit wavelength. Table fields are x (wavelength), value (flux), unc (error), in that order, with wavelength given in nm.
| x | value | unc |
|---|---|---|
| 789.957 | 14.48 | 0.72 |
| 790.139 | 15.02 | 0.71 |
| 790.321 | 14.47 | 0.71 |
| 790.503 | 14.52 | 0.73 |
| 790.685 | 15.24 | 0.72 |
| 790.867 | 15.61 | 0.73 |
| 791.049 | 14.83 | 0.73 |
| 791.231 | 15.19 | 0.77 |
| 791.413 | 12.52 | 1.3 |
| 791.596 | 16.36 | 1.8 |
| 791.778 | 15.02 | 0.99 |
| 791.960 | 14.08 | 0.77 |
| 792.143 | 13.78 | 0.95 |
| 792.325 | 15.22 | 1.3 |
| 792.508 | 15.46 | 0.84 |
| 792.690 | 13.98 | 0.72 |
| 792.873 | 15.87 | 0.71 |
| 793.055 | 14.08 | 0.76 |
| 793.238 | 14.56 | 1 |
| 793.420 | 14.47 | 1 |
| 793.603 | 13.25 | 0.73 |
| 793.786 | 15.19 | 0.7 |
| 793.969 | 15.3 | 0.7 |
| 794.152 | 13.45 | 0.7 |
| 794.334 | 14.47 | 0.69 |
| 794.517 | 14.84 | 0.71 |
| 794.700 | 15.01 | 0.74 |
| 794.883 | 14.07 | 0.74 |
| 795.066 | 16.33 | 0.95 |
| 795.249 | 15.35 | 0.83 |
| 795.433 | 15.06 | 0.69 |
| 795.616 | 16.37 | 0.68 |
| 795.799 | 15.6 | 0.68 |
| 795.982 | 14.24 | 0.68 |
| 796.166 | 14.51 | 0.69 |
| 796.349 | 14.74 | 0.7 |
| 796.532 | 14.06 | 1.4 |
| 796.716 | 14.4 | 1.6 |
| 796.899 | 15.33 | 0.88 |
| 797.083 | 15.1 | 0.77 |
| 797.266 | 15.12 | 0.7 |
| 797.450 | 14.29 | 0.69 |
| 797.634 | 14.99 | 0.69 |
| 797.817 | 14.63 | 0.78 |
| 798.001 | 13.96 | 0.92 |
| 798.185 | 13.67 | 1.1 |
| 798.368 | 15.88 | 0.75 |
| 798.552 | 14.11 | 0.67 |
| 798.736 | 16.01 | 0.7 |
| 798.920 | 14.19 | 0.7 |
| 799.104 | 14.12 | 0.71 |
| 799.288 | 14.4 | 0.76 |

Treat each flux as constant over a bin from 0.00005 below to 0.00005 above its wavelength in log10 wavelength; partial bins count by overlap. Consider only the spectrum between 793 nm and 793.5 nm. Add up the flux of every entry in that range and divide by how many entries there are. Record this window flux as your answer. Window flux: 14.4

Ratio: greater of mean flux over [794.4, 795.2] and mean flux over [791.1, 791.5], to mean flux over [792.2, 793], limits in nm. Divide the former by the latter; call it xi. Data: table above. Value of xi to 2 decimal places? 1.00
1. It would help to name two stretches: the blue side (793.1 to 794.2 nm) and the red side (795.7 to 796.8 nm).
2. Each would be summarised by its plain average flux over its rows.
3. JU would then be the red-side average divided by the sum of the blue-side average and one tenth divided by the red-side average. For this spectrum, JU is 1.01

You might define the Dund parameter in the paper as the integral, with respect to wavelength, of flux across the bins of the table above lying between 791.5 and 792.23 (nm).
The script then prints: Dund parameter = 10.8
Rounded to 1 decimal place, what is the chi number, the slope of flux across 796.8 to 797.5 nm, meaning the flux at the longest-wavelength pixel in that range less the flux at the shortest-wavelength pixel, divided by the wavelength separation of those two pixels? -1.9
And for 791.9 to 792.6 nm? 2.5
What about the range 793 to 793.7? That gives -1.5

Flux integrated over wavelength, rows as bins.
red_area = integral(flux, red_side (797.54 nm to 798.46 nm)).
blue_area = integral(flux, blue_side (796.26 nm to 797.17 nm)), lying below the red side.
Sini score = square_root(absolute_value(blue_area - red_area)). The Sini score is 0.26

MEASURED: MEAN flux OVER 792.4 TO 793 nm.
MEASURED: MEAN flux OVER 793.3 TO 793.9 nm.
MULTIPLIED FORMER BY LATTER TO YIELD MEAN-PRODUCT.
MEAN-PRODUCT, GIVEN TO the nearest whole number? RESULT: 216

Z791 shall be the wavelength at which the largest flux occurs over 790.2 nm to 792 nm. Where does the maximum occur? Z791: 791.596 nm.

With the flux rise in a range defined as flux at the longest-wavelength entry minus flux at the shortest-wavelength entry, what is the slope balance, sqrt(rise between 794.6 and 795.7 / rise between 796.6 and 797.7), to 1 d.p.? 1.5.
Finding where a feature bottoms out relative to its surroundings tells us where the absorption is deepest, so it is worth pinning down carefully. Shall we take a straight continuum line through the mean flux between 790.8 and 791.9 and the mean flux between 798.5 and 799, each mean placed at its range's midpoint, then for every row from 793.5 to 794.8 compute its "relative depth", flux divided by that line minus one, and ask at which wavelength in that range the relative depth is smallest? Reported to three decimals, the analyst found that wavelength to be 793.603 nm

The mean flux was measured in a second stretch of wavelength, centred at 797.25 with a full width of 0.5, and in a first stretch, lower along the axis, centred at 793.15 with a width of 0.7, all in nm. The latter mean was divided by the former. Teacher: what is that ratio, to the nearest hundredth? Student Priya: 0.99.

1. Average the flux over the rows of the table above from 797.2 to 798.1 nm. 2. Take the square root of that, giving 3.82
